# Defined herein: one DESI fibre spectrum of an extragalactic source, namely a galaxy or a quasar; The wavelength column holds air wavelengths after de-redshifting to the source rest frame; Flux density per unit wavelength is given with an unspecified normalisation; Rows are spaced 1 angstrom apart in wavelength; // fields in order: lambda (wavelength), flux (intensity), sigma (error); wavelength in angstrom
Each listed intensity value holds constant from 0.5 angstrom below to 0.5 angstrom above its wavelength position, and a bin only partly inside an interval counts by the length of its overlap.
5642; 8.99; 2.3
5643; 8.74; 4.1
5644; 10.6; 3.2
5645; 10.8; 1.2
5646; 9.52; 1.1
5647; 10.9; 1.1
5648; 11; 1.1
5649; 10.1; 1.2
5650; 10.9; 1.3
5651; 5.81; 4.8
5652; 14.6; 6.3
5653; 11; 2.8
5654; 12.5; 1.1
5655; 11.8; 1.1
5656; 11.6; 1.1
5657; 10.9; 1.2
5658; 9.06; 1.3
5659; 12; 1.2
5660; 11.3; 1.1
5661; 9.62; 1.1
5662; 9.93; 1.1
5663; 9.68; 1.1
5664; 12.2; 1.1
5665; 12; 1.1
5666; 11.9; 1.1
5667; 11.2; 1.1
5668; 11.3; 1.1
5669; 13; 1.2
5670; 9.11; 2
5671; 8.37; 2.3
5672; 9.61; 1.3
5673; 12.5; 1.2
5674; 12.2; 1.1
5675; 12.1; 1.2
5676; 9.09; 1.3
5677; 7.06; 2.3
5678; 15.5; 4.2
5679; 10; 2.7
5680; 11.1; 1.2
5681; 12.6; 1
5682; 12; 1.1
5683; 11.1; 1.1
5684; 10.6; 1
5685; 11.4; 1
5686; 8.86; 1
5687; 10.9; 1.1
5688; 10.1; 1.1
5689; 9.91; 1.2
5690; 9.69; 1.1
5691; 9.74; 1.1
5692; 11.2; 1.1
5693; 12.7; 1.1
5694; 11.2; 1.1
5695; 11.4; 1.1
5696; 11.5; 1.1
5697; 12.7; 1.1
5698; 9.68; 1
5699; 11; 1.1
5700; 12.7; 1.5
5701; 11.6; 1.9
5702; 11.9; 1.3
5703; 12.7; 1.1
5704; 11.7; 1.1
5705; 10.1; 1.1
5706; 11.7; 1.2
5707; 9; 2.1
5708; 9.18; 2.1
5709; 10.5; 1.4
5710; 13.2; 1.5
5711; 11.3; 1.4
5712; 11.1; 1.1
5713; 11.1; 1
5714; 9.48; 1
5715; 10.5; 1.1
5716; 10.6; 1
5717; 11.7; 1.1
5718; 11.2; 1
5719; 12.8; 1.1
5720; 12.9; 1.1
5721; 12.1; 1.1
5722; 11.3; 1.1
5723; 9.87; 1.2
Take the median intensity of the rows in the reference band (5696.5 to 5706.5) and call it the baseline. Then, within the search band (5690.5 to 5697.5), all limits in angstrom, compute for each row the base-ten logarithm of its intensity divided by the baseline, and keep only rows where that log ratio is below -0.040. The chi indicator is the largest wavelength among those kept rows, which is 5691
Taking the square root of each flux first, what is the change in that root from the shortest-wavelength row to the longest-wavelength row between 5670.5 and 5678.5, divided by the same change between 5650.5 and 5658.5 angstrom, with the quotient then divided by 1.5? 1.2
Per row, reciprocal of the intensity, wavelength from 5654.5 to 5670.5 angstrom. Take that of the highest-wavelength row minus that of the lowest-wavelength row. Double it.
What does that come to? 0.05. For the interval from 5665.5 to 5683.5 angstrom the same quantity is 0.01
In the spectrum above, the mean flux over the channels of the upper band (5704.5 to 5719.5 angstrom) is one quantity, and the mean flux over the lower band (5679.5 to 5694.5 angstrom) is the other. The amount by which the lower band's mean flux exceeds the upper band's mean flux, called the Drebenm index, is 0.0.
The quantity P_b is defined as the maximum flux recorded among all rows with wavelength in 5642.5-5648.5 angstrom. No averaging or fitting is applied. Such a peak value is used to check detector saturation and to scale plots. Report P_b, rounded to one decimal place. 11.0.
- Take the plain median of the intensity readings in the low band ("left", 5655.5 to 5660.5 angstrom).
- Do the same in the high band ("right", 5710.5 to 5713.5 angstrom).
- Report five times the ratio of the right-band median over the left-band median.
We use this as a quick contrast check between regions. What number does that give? 4.9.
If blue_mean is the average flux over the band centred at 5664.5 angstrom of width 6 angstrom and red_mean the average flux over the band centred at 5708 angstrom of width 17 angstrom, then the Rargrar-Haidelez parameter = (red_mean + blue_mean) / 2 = 11.12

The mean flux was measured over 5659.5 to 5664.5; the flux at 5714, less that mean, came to -1.1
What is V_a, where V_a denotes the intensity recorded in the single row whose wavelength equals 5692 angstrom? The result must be 11.2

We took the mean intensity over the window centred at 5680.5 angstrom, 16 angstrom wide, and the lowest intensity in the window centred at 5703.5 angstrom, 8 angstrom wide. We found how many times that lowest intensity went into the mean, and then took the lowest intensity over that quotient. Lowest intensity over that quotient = 7.32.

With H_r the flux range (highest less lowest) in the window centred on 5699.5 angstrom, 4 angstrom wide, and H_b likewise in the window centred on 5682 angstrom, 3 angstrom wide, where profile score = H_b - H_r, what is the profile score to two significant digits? -1.5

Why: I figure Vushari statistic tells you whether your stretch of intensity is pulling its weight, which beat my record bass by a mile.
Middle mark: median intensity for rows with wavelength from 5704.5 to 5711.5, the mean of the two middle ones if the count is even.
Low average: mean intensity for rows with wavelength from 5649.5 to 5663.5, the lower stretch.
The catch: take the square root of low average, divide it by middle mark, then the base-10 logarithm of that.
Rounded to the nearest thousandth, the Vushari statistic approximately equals -0.505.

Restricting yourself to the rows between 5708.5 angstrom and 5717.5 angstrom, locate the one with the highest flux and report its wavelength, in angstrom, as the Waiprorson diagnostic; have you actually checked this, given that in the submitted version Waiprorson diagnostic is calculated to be 5710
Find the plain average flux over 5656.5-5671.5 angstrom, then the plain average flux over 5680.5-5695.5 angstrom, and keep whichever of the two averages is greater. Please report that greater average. 10.9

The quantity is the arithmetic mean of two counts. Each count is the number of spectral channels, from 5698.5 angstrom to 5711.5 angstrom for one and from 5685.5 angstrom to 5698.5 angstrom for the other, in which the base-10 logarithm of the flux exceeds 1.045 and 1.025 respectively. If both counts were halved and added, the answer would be 7.5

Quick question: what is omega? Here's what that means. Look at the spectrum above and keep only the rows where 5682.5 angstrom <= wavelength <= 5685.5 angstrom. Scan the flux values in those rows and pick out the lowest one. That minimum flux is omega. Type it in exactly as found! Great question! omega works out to 10.6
